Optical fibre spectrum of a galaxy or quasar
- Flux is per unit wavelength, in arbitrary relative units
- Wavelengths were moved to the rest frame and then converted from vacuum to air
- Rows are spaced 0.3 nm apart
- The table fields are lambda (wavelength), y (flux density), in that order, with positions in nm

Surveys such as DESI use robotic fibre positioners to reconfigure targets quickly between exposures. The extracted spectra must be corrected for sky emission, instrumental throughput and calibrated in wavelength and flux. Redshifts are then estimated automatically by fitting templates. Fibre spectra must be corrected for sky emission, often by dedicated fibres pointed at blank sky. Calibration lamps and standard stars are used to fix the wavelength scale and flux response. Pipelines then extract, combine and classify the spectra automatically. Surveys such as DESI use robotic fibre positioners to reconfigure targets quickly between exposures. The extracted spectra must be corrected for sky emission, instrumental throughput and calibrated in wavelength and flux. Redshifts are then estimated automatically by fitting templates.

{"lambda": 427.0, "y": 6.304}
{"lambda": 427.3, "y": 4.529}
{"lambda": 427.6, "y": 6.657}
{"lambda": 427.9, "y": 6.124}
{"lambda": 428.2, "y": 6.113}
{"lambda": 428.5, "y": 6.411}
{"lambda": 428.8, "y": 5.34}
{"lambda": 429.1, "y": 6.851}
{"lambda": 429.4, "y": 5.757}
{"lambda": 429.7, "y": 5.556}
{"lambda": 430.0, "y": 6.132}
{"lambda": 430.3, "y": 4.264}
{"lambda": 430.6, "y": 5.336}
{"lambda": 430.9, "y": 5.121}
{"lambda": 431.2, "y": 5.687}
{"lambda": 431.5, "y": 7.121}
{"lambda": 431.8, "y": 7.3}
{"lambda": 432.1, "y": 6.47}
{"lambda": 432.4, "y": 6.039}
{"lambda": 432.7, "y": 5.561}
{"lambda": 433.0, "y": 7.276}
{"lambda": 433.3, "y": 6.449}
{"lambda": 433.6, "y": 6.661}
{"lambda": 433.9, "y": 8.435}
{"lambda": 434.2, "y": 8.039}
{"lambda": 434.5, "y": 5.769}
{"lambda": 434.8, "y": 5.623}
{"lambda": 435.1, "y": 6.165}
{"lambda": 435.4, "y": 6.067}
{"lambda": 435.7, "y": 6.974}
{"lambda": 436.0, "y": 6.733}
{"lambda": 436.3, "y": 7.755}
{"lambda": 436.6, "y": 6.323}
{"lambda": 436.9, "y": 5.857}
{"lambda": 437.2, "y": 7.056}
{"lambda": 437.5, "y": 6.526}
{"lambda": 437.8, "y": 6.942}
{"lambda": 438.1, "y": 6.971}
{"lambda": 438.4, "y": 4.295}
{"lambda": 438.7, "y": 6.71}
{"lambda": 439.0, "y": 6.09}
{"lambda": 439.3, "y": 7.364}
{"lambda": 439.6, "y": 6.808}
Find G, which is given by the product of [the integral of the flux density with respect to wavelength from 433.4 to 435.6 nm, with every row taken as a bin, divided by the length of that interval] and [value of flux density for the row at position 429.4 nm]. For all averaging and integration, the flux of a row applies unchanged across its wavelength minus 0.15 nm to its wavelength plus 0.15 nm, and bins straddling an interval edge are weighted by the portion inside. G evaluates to 38.5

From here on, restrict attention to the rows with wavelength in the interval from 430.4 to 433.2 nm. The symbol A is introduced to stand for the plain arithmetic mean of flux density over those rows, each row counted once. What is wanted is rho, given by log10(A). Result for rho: 0.79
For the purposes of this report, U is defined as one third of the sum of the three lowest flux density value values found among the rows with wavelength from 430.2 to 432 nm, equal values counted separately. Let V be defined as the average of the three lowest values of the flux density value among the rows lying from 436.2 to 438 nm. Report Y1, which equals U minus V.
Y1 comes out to -1.3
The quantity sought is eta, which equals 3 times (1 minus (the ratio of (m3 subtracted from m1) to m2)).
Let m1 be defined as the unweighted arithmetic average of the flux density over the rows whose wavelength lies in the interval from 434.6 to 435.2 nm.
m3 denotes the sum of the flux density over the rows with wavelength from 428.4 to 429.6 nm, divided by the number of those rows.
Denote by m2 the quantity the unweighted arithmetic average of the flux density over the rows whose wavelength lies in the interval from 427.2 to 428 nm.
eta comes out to 3.10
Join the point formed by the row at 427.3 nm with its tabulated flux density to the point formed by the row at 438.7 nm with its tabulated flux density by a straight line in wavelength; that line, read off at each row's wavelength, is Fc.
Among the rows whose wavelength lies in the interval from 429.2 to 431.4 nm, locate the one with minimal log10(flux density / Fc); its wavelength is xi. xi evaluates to 430.3 nm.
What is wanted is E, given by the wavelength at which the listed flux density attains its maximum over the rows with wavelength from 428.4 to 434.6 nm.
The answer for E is 433.9 nm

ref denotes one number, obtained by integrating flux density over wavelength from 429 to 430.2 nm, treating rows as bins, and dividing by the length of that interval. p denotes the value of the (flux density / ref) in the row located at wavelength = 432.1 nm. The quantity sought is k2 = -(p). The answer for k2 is -1.08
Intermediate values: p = 1.08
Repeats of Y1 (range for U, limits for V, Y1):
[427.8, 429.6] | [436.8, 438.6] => 0.2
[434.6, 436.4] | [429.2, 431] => 1.0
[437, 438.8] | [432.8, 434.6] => -0.4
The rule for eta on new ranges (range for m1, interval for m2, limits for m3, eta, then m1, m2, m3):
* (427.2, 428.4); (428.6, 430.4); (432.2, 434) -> 3.47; 5.86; 5.65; 6.7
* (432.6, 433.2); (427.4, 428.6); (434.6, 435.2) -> 2.75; 6.42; 6.33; 5.9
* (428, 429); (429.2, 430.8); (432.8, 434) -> 3.69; 5.95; 5.41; 7.2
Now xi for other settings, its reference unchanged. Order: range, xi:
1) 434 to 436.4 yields 434.8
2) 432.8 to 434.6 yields 434.5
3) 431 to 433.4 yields 432.7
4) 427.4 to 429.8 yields 428.8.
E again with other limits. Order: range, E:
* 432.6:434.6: 433.9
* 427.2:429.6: 429.1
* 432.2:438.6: 433.9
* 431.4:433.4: 431.8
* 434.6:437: 436.3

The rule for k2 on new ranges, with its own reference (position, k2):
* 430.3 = -0.71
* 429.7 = -0.93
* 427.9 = -1.03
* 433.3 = -1.08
